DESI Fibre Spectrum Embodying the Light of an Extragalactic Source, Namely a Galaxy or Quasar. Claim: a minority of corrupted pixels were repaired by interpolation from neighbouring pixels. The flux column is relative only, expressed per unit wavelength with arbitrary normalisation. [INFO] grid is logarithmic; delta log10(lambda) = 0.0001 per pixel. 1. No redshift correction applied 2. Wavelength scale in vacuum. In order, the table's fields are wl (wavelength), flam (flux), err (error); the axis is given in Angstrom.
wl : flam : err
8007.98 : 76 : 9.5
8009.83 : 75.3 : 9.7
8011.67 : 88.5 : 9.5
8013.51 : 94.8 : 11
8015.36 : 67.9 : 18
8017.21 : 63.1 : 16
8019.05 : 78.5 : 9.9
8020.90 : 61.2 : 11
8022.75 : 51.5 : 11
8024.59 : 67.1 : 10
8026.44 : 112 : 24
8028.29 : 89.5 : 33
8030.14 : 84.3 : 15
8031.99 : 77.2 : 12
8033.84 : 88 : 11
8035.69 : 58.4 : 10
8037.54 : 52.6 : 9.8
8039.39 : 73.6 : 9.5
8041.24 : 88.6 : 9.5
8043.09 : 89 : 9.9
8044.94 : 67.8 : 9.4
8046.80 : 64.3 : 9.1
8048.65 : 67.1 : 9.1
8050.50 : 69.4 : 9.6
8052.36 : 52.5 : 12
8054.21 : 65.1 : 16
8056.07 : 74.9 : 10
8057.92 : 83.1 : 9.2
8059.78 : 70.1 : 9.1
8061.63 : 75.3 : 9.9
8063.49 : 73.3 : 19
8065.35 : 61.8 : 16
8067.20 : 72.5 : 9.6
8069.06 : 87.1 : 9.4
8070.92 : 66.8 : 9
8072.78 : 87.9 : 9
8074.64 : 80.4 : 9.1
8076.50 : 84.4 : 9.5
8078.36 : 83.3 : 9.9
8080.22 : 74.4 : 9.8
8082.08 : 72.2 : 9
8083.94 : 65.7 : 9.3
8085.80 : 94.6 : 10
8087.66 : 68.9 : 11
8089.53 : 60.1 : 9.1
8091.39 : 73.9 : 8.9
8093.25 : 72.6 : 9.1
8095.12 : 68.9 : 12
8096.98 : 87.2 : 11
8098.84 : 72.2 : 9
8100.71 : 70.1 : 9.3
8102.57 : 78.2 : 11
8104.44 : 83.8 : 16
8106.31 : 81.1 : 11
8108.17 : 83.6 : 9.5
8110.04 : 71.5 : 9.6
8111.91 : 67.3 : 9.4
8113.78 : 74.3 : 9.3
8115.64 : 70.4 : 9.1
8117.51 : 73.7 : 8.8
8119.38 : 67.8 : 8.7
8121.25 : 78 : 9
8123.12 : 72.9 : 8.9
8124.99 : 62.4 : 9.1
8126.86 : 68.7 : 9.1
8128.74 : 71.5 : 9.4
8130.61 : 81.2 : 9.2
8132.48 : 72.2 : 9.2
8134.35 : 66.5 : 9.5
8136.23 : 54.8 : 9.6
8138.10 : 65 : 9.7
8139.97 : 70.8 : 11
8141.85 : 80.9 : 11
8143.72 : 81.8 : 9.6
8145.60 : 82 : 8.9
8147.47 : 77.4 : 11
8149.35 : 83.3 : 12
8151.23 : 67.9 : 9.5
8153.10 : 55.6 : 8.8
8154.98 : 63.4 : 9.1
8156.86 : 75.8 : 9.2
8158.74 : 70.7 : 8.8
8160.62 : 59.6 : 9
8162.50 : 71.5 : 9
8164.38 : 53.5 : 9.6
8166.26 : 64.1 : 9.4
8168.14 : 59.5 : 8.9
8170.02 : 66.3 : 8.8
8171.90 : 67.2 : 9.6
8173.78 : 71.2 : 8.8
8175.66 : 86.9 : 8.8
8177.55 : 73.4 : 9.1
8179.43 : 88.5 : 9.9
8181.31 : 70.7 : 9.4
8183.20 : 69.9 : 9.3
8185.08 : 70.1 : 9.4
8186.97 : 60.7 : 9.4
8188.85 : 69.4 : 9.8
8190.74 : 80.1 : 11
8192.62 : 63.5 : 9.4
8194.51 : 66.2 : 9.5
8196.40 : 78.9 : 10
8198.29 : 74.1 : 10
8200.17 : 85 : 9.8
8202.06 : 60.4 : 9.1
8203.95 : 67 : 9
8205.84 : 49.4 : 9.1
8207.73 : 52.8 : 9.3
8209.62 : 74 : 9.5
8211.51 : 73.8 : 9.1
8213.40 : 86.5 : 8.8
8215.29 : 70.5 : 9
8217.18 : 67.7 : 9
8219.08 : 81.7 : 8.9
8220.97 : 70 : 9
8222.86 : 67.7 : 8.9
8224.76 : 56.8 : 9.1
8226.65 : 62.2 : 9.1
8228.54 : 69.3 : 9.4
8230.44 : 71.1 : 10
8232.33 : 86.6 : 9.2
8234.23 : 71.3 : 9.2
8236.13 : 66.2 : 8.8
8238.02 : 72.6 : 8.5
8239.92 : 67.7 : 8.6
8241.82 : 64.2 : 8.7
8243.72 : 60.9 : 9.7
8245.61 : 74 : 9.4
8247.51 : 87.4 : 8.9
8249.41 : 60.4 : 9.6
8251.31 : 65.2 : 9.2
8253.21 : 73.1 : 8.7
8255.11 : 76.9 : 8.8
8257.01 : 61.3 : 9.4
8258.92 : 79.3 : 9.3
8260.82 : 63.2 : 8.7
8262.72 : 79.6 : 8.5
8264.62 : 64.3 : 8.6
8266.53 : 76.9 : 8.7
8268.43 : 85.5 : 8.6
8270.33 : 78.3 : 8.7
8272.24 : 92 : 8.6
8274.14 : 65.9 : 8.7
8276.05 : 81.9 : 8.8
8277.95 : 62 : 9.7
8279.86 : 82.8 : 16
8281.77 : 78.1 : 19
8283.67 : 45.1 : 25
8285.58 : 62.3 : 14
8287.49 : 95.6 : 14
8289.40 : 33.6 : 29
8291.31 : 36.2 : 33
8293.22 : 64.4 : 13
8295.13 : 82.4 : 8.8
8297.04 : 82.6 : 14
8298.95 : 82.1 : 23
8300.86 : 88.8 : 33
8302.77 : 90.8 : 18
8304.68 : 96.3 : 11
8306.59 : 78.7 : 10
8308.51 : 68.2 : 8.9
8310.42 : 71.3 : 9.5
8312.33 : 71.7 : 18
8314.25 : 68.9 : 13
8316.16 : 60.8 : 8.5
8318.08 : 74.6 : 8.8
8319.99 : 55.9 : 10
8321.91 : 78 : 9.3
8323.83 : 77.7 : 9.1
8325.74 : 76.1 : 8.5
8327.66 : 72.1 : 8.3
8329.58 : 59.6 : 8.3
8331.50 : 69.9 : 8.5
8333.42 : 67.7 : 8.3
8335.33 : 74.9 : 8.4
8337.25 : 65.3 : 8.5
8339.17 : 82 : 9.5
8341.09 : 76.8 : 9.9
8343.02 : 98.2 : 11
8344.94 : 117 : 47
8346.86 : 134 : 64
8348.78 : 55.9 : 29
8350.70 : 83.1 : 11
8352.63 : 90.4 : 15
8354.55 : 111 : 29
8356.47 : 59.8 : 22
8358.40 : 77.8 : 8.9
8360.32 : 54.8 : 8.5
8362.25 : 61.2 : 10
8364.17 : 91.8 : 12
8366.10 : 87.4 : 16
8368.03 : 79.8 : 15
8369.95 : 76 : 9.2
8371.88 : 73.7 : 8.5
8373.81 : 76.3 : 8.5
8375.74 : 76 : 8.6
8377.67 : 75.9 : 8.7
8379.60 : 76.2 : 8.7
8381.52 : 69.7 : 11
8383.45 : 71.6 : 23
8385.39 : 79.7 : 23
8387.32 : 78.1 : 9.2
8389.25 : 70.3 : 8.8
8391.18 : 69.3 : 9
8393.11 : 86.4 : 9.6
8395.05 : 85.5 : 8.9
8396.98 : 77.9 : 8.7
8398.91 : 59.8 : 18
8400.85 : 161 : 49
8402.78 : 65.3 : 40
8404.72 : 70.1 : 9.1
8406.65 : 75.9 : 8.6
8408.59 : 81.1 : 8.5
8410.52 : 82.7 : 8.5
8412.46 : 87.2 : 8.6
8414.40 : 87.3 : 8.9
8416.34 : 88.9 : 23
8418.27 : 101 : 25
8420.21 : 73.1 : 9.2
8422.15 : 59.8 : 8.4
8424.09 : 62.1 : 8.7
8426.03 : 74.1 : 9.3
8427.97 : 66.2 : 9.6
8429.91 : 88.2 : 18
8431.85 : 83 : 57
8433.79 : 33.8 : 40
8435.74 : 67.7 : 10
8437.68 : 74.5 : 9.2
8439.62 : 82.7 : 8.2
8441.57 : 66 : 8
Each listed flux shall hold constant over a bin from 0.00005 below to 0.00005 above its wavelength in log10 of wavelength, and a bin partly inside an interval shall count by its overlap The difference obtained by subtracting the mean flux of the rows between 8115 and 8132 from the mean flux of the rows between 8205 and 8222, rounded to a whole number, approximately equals -2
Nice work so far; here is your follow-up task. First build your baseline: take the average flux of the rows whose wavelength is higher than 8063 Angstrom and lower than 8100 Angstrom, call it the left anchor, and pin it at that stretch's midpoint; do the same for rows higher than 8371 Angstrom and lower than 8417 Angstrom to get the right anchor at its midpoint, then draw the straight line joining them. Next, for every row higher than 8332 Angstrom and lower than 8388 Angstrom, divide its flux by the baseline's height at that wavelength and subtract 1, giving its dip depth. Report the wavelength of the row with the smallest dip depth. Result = 8360.32 Angstrom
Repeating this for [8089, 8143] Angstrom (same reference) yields 8136.23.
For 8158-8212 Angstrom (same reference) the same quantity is 8205.84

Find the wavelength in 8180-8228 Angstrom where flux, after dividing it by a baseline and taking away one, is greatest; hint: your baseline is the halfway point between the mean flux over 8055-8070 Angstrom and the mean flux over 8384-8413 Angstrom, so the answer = 8213.40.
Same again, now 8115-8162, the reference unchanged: 8149.35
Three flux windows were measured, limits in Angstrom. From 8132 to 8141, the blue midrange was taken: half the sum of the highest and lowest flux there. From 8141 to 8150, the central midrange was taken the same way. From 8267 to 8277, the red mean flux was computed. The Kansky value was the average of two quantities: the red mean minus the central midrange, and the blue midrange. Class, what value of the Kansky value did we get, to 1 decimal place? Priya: 31.9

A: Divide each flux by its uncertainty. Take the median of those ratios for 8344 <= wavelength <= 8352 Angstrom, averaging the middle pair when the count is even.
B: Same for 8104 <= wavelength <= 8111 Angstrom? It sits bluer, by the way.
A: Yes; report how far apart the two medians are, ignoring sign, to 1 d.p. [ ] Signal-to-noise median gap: 5.1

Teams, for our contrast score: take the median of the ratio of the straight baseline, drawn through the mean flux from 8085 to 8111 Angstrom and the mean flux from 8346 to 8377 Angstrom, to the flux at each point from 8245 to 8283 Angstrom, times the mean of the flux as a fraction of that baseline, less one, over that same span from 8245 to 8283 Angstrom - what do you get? -0.059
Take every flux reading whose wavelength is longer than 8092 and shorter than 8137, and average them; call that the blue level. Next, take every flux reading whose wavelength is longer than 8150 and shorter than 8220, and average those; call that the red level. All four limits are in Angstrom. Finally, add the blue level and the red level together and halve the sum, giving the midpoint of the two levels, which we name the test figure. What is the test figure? 71.2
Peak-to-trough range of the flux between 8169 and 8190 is 28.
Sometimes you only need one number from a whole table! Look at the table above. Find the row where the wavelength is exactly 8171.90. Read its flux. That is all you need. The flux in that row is 67.2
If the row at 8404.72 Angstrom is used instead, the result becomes 70.1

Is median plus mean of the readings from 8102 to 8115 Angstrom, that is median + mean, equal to 155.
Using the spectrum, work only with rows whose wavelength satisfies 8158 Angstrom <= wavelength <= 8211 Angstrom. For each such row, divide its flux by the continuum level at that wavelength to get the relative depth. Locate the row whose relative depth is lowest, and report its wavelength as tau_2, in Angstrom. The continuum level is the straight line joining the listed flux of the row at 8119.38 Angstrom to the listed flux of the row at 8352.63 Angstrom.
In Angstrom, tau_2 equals 8205.84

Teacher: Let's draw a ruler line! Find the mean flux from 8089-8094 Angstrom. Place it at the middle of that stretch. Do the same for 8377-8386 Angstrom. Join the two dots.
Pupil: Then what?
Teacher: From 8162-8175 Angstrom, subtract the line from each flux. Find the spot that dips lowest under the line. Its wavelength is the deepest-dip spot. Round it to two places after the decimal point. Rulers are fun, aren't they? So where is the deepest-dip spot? 8164.38 Angstrom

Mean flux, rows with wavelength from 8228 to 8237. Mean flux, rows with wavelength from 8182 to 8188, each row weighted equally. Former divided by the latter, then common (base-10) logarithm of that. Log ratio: 0.04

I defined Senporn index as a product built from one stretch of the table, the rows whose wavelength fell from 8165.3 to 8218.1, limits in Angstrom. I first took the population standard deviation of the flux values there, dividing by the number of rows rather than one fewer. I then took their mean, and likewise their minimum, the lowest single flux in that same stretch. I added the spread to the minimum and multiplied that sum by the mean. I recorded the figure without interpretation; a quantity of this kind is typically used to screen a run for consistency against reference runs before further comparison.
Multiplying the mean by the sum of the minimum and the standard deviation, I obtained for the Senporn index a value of 4136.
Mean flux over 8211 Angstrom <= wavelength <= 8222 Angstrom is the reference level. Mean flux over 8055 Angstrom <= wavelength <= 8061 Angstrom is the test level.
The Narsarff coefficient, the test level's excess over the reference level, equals 1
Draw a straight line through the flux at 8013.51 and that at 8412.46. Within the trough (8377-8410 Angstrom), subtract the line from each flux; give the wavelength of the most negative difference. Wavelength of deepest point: 8398.91 Angstrom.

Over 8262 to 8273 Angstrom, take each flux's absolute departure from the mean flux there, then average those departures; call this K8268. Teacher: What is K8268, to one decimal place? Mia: 6.3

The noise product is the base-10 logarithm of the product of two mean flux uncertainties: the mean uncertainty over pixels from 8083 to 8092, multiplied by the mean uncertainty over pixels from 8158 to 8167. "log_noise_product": 1.95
